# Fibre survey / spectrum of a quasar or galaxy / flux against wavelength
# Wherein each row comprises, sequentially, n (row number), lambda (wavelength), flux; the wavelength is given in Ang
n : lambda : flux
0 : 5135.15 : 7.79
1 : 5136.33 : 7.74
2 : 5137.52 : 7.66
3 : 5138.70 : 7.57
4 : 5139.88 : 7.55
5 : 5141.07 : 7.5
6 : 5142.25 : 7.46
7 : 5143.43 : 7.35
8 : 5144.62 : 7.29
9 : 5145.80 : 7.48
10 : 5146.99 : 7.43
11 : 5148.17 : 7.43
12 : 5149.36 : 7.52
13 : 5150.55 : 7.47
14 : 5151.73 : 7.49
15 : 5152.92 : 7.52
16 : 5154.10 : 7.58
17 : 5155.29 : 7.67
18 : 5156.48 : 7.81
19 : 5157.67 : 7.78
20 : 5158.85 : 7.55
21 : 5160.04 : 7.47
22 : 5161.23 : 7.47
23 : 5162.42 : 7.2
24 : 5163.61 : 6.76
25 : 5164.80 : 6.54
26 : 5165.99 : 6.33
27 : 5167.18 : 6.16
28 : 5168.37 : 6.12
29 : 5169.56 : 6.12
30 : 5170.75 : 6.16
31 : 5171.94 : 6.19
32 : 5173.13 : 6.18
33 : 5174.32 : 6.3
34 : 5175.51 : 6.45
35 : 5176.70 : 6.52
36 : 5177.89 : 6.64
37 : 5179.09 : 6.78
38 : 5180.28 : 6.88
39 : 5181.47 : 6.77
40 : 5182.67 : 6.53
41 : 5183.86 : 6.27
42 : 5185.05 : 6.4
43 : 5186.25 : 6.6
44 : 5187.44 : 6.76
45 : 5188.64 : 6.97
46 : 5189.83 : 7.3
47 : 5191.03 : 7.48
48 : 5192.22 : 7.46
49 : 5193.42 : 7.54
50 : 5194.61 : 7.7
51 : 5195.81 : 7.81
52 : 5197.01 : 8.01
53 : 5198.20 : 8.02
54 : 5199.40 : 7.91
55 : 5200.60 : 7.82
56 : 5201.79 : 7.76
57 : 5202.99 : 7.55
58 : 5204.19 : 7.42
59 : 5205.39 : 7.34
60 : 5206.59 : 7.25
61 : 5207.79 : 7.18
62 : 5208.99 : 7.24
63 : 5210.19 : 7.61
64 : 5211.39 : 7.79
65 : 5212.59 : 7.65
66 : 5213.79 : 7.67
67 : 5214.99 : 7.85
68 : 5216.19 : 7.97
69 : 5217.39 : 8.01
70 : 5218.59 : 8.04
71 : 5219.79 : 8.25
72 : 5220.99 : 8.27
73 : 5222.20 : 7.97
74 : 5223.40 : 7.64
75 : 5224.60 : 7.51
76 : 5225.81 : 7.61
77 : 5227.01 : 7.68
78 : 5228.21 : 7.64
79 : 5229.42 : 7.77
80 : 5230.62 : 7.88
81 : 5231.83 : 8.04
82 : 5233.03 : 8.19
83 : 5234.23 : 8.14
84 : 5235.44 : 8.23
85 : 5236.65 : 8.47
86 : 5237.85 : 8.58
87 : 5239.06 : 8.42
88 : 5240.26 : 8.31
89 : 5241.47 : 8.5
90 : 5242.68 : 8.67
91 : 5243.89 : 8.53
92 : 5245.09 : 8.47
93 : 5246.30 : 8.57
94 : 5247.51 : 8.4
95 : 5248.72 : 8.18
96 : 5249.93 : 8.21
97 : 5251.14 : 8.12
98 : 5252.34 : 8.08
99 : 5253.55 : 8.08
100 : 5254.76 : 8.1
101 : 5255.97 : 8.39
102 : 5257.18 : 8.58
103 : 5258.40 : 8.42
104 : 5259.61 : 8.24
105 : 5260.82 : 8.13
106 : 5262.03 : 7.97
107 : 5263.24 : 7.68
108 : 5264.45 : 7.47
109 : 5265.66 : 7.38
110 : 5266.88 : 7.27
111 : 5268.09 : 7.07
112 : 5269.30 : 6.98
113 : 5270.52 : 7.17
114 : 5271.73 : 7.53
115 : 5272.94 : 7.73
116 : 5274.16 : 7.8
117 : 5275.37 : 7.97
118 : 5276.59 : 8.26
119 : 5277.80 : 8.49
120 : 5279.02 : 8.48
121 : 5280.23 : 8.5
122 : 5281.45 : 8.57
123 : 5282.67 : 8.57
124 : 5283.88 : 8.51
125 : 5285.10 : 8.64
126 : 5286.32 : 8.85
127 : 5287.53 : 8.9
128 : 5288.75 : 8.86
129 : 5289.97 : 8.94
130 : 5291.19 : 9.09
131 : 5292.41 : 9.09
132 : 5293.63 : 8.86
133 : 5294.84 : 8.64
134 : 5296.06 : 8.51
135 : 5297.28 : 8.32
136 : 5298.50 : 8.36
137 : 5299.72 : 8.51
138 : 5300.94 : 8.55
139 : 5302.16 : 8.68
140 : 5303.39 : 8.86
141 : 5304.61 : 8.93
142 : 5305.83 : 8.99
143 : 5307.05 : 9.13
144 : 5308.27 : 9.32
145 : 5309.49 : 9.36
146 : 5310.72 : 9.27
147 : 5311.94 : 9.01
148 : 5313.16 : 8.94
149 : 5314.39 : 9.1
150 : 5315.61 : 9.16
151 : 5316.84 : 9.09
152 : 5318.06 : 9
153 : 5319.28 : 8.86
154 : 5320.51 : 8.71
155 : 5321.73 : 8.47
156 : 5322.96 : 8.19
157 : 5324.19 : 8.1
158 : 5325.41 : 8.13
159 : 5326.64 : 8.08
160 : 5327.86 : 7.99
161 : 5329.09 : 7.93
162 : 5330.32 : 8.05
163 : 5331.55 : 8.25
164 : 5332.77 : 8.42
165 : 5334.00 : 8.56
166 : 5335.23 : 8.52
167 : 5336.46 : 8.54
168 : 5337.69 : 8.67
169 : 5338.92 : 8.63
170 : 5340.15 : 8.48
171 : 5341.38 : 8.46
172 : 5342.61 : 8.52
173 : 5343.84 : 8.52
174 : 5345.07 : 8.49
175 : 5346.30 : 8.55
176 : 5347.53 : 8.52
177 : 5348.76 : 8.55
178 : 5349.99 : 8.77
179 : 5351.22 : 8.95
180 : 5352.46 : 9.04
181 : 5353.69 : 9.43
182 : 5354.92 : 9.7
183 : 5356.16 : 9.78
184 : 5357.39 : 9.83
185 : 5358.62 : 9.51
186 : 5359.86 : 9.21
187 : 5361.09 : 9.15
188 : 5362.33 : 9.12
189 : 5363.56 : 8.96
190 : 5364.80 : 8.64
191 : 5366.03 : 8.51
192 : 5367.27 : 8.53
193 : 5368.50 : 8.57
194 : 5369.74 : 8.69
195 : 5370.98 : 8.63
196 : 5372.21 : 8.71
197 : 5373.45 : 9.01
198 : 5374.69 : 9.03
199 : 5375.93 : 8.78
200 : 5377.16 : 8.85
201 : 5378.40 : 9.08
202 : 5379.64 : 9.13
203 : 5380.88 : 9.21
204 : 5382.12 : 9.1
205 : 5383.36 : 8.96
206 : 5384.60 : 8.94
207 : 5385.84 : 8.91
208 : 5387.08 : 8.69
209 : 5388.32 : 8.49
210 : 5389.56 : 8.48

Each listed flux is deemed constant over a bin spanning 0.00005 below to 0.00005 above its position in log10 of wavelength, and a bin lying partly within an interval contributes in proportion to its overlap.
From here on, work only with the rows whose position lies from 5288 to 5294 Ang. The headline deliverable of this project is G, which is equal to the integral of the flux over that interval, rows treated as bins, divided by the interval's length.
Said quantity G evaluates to 9.0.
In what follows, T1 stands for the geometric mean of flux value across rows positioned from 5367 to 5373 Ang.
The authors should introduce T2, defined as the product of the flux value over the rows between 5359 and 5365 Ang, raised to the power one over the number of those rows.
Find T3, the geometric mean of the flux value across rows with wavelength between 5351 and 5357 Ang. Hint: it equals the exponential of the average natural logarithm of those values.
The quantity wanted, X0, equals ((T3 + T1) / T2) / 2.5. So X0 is 0.799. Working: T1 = 8.6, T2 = 9.0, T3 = 9.4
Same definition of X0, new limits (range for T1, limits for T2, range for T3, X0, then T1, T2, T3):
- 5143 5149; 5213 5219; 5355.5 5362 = 0.854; 7.4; 7.9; 9.5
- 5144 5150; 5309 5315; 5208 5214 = 0.658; 7.4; 9.1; 7.6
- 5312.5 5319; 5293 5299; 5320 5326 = 0.814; 9.1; 8.5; 8.3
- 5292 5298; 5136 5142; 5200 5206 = 0.855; 8.7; 7.6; 7.6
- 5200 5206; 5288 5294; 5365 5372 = 0.721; 7.6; 9.0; 8.6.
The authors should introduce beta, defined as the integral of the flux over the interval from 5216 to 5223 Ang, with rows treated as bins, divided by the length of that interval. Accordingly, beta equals 8.1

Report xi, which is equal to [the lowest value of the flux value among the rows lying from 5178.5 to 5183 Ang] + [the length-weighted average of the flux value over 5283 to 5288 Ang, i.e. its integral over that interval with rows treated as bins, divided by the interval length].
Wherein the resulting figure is 15.3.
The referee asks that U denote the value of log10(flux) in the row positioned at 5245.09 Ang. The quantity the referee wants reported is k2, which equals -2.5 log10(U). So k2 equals 0.081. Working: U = 0.928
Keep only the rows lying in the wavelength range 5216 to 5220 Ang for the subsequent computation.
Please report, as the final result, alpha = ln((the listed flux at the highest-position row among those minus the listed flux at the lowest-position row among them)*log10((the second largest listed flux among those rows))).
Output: -1.4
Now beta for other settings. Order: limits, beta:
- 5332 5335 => 8.5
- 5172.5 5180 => 6.5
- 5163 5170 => 6.3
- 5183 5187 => 6.5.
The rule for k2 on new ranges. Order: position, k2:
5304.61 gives 0.055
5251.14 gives 0.103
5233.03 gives 0.098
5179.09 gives 0.201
